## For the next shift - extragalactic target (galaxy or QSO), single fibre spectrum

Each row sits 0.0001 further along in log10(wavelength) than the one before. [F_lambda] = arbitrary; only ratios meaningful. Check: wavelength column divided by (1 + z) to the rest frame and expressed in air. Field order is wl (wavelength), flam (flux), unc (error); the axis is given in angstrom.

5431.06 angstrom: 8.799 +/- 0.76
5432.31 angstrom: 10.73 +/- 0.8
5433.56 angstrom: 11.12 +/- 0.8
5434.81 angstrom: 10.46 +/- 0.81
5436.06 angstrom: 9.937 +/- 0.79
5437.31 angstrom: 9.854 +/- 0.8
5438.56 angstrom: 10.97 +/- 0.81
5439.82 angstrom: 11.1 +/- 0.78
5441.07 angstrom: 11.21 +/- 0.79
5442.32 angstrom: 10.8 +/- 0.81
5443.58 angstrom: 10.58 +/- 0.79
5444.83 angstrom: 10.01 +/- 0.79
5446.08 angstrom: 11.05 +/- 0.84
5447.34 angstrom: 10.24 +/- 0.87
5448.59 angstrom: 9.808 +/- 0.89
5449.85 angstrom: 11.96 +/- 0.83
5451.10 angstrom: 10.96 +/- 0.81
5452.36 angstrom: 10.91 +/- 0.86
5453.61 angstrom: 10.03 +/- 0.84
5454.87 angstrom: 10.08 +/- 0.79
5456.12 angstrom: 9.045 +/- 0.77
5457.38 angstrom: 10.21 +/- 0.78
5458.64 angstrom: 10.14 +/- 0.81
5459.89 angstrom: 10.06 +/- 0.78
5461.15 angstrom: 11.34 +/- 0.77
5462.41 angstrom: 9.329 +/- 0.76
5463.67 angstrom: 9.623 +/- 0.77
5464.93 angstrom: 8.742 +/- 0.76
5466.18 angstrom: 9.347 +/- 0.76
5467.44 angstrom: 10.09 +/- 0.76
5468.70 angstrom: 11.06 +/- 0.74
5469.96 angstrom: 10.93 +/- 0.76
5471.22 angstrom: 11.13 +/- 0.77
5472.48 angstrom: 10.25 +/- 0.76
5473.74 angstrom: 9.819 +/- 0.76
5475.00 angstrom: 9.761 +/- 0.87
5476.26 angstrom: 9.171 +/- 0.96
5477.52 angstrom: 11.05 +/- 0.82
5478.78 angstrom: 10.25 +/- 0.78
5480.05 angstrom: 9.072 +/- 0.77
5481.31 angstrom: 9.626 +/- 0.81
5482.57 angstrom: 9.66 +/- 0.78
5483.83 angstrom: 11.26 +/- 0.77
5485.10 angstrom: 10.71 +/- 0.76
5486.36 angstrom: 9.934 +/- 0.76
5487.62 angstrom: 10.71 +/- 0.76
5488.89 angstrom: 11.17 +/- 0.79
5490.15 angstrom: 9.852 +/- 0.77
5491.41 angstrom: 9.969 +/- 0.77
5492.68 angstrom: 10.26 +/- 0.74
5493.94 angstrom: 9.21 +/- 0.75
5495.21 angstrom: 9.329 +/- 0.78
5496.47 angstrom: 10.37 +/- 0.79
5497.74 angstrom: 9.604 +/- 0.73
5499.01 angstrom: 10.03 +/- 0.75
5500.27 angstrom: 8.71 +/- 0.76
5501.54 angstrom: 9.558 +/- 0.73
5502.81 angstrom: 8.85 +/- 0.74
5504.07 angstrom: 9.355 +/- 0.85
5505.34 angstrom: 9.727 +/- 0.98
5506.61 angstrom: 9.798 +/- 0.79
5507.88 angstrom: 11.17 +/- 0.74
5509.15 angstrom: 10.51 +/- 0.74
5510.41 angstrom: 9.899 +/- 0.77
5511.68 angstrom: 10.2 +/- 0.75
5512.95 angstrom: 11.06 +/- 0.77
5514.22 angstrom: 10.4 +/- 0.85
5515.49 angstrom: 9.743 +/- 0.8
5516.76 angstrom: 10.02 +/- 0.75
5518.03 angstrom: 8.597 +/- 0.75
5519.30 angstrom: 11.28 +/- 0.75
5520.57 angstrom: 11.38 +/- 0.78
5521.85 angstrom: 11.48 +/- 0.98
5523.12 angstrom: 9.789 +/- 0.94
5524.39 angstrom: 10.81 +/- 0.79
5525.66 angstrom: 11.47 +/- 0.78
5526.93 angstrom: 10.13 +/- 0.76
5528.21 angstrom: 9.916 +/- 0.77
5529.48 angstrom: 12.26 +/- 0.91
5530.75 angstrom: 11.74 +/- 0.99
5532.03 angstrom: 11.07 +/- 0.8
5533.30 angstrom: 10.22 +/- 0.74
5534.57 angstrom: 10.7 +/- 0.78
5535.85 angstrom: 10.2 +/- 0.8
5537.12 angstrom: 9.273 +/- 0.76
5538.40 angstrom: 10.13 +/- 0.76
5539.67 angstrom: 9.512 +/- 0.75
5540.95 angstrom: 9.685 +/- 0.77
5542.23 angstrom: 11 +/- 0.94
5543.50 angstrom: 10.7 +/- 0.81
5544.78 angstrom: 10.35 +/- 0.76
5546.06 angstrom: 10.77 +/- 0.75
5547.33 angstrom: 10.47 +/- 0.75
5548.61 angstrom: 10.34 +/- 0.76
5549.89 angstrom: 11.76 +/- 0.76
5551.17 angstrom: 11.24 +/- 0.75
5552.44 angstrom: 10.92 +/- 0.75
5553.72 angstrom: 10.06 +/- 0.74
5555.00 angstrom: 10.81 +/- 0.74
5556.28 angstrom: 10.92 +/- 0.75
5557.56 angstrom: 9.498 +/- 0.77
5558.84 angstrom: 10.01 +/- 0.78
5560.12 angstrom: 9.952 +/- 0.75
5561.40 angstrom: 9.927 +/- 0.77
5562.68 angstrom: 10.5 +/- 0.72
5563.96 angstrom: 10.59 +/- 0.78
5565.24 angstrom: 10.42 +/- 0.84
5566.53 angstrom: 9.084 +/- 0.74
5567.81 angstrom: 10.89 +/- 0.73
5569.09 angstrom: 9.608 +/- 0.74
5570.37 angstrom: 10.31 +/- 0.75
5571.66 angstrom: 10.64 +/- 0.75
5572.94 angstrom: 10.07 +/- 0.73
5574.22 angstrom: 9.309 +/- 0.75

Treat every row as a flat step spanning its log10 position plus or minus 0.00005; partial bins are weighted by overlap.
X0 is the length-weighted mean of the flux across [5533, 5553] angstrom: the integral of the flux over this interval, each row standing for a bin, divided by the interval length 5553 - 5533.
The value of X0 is 10.5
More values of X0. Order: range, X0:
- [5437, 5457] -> 10.5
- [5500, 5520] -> 10.0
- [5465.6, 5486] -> 10.2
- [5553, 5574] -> 10.2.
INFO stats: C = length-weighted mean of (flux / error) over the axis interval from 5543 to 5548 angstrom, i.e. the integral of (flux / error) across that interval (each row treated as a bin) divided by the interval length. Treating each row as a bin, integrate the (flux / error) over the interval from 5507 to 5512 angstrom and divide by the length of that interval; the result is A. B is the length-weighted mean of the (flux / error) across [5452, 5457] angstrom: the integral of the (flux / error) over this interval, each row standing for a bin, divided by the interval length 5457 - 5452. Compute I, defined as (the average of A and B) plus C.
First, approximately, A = 13.9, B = 12.3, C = 13.8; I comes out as 26.9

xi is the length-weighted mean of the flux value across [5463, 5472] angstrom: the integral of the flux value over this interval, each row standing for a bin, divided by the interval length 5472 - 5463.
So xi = 10.1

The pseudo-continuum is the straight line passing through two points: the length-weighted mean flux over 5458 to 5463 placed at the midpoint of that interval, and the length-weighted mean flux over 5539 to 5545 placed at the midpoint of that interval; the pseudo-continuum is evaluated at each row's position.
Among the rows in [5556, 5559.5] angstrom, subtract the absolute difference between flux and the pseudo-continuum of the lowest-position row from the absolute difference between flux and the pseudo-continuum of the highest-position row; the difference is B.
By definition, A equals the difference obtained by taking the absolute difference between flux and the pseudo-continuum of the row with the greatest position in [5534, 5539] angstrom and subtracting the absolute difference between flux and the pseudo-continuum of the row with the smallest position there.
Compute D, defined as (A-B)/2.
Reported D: 0.04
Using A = -0.35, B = -0.44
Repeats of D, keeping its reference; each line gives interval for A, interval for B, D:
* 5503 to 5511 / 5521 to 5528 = 0.30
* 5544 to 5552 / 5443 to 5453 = 0.28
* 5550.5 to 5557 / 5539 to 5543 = -0.18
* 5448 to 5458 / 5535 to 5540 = -0.54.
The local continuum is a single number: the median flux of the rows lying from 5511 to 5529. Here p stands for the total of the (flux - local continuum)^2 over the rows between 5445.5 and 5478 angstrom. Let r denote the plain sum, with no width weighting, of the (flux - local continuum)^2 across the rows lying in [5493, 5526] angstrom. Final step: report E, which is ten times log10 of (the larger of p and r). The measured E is 12.9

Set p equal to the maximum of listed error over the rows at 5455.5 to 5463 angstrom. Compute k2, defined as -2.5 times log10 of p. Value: 0.23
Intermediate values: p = 0.81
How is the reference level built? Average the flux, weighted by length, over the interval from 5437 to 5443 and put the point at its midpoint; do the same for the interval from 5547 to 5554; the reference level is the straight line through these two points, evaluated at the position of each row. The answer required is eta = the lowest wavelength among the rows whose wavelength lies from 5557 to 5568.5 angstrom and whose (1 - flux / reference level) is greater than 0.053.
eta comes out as 5557.56 angstrom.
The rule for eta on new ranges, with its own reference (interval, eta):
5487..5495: 5490.15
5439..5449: 5444.83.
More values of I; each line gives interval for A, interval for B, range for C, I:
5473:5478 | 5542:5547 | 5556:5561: 25.7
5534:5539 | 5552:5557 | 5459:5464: 26.7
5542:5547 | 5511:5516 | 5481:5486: 26.6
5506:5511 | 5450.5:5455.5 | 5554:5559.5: 26.8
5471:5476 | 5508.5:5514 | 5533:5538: 26.2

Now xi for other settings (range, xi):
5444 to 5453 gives 10.7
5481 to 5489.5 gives 10.5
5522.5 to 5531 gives 10.8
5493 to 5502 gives 9.6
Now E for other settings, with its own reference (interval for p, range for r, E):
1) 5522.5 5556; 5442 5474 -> 11.9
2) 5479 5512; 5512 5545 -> 12.8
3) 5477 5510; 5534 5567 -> 11.9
